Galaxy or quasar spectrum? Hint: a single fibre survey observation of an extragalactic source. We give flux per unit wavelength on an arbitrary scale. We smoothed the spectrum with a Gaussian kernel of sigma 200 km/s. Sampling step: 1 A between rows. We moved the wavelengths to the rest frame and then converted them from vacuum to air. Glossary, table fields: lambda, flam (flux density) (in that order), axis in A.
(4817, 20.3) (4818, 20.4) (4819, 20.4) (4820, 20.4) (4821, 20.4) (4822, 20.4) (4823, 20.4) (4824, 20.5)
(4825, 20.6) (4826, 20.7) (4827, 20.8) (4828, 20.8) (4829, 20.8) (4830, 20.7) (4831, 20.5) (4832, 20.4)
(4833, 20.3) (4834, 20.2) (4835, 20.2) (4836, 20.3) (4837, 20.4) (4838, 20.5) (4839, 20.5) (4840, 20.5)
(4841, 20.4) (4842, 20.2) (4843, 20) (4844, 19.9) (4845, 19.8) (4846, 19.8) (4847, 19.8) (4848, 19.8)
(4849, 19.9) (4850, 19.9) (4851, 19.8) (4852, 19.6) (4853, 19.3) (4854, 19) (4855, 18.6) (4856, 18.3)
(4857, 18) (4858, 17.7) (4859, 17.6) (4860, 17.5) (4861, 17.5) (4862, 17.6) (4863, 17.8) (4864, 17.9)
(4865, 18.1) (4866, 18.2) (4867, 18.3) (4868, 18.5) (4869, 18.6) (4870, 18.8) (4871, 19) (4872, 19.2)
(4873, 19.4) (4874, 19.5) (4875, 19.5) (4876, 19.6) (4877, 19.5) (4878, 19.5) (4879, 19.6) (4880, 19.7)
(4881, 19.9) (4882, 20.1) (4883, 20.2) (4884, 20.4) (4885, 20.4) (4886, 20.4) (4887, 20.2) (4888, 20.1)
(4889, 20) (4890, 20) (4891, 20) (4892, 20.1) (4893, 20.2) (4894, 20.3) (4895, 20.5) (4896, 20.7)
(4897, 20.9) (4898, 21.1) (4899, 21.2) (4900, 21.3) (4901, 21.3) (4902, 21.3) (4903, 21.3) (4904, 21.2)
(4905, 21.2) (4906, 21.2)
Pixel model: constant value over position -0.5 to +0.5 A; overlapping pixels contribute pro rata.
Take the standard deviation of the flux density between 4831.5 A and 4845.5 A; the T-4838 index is 0.22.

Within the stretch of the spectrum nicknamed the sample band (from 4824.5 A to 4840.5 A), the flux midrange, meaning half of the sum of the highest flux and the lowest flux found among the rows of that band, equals 20.5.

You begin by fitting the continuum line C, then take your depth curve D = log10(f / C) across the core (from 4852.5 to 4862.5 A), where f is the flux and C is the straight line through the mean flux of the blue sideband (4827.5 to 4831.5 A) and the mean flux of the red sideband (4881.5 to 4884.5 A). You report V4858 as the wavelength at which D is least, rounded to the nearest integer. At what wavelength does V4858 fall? 4860 A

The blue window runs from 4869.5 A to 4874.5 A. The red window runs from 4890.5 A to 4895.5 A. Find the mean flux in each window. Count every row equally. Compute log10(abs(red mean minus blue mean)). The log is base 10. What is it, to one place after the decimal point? 0.0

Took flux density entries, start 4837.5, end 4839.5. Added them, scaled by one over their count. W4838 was 20.5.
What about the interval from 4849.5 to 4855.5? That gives 19.4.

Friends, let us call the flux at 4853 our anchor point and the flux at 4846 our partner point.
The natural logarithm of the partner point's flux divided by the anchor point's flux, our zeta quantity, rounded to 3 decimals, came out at 0.026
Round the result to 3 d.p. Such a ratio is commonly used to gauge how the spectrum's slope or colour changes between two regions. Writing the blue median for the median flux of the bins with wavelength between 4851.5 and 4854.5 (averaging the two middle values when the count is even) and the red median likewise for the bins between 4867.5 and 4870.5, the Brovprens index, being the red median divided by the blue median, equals 0.964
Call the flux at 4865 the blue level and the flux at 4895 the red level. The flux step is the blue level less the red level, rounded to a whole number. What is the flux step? -2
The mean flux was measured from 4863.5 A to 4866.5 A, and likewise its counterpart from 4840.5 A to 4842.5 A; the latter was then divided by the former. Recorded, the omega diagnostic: 1.12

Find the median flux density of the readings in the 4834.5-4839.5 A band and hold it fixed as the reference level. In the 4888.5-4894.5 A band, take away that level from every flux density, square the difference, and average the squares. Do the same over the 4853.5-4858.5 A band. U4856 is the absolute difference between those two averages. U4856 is 4.4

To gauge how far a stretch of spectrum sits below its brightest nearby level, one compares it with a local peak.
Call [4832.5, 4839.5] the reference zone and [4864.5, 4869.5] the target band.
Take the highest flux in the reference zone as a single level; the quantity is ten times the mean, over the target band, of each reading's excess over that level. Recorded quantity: -22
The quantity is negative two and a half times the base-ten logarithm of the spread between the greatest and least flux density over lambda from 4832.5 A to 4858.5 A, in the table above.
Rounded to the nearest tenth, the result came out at -1.1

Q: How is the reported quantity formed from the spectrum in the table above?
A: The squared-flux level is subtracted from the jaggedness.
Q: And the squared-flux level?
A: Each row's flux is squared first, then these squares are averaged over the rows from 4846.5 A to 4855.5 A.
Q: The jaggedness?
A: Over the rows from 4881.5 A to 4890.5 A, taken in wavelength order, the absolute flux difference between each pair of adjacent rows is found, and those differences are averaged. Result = -381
